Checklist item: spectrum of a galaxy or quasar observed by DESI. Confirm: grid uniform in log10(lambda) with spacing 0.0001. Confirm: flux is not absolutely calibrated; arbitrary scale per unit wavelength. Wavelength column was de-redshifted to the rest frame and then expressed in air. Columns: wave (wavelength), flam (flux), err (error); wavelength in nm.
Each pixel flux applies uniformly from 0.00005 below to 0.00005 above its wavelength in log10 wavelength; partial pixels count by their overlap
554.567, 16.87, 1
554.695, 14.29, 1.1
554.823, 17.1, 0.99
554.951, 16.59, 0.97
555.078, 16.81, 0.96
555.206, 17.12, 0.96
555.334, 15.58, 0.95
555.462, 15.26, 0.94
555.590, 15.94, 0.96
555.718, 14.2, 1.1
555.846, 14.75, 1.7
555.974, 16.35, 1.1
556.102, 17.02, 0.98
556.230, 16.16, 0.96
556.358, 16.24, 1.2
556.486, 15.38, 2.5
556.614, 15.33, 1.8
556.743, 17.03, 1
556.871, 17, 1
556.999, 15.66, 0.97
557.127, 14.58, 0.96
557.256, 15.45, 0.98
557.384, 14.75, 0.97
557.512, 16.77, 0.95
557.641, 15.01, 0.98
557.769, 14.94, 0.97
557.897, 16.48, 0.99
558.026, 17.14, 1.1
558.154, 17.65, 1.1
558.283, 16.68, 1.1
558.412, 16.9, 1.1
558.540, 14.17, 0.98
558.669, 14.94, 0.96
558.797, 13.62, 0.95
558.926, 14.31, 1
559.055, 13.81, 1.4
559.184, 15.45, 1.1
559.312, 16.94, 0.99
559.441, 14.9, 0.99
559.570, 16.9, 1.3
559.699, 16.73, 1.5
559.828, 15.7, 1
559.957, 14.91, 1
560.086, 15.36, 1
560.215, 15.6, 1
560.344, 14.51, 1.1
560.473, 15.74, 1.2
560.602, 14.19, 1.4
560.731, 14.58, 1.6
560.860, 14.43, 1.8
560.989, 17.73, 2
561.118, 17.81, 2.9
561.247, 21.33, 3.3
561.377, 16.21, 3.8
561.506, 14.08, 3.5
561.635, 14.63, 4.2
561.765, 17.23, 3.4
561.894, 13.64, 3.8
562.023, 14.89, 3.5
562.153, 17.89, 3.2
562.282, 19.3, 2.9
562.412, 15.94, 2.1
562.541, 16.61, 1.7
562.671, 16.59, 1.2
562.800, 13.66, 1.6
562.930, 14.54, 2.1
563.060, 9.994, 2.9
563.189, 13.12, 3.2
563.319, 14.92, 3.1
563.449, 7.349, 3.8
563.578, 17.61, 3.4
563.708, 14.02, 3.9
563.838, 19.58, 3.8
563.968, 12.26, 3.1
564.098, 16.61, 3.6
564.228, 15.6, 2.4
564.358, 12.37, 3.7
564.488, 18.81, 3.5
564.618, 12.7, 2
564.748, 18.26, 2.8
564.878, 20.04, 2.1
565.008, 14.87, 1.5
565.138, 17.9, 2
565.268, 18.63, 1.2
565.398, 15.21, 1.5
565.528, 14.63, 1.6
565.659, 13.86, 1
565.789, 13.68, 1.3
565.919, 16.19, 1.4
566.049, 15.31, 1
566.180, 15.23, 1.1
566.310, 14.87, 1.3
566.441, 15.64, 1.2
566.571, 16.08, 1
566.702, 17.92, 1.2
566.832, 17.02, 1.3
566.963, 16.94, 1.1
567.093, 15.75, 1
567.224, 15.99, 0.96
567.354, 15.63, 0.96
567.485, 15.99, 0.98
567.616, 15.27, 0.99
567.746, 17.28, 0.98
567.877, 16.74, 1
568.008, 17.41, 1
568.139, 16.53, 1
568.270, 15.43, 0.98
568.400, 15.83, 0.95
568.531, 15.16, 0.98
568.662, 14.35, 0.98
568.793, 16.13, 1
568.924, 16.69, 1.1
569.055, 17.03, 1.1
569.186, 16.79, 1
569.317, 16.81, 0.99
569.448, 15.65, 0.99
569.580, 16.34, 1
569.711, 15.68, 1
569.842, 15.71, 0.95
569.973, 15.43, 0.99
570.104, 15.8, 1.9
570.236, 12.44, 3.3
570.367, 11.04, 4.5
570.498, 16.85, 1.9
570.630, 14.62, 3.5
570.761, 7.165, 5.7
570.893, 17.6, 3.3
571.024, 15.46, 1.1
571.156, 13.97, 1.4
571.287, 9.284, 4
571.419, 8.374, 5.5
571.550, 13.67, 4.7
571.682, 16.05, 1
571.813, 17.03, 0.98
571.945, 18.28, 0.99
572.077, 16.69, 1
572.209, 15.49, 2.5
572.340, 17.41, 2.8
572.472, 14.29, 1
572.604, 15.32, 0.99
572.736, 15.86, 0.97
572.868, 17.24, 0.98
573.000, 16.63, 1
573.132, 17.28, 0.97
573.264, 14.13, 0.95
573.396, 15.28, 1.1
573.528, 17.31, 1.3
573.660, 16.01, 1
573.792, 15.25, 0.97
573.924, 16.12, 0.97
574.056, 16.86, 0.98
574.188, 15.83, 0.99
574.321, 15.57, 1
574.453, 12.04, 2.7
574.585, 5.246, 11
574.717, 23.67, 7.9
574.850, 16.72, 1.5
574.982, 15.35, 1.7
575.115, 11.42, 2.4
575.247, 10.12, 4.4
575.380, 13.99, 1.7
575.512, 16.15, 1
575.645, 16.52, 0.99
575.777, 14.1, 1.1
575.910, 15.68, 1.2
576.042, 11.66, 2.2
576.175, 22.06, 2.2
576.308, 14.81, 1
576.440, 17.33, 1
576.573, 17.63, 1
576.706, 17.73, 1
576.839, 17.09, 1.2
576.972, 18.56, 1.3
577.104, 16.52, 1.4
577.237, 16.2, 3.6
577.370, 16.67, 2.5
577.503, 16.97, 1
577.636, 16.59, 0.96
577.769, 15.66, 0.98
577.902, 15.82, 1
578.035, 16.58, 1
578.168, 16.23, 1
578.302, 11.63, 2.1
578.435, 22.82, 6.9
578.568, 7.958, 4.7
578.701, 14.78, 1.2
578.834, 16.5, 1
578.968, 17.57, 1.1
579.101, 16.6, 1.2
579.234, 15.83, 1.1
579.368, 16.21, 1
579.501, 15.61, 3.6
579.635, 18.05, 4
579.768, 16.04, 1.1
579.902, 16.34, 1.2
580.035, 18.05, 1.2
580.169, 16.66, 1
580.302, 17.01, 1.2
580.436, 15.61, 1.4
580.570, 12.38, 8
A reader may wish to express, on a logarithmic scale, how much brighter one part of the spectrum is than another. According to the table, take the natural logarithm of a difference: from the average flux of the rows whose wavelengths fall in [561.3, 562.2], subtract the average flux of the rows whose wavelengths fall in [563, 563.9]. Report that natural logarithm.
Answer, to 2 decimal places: 0.54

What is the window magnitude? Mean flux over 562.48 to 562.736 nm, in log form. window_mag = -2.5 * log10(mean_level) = -3.05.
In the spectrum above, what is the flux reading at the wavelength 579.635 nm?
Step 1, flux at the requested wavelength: 18.05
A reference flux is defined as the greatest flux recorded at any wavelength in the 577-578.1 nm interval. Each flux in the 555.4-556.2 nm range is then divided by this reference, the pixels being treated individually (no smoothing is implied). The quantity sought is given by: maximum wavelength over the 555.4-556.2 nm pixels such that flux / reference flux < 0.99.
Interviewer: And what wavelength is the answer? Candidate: 555.974 nm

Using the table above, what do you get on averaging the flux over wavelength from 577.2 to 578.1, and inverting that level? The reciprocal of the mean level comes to 0.0611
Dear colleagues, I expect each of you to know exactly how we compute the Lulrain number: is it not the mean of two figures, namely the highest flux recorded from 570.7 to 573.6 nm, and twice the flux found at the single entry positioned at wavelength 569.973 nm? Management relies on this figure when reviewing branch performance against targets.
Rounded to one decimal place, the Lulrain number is 24.6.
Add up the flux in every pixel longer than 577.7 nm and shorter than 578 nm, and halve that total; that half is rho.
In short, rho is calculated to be 15.7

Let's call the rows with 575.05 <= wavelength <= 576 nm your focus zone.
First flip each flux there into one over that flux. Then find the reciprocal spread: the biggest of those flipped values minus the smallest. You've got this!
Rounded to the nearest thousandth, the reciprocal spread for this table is 0.038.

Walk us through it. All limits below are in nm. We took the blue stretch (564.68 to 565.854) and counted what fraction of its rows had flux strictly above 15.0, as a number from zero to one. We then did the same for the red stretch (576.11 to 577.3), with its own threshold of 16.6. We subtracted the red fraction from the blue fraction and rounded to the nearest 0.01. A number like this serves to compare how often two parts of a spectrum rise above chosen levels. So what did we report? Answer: -0.11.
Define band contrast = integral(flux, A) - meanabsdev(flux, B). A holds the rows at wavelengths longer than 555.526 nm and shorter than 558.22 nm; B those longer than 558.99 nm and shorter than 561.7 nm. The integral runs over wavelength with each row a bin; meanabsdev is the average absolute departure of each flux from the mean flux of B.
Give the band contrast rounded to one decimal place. 41.6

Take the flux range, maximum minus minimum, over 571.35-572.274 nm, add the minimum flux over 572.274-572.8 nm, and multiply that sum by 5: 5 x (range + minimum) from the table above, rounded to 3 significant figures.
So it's 121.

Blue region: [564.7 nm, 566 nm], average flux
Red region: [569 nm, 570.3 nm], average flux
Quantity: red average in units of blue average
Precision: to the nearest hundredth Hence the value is 0.97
